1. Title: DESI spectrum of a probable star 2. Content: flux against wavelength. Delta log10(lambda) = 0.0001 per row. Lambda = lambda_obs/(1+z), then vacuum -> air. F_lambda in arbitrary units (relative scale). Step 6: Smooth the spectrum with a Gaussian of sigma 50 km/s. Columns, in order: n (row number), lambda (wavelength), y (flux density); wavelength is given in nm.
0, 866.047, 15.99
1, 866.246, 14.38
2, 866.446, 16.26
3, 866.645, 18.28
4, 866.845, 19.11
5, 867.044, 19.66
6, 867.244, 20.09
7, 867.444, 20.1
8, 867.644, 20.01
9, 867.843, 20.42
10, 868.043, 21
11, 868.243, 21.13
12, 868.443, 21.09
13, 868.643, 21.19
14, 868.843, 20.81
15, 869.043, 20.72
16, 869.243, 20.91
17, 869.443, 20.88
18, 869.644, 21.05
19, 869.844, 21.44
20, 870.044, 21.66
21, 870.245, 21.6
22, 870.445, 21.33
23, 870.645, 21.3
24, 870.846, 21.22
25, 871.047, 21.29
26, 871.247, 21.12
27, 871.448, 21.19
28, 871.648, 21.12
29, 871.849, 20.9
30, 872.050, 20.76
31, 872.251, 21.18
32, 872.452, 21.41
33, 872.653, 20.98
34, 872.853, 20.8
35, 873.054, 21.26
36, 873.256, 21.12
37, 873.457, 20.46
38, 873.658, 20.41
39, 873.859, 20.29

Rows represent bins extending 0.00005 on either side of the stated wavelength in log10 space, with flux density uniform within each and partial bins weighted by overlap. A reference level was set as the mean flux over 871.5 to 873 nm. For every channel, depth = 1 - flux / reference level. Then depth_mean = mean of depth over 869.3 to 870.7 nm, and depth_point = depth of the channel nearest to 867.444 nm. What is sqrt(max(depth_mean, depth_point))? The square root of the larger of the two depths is 0.21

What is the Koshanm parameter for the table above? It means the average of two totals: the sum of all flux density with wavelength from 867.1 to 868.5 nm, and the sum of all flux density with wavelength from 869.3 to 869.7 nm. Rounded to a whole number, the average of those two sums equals 93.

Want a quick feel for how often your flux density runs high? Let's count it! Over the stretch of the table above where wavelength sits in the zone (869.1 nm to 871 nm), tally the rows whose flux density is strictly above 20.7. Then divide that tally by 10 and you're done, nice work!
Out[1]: 0.90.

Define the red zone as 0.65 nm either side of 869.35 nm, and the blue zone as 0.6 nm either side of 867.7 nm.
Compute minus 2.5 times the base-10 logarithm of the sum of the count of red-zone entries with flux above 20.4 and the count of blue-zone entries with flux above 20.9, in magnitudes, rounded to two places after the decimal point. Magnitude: -2.26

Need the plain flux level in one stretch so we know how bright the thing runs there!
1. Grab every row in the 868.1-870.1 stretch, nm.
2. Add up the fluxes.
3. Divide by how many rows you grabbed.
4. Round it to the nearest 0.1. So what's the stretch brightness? 21.1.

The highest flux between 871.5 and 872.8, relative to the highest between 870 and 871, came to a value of 0.99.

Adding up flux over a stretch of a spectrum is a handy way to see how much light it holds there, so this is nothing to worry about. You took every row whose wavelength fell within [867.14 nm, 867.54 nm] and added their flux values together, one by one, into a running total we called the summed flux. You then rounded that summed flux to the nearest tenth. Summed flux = 40.2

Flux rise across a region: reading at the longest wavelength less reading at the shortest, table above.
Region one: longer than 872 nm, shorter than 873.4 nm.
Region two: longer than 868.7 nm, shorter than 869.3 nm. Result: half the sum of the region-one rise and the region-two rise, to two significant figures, 0.23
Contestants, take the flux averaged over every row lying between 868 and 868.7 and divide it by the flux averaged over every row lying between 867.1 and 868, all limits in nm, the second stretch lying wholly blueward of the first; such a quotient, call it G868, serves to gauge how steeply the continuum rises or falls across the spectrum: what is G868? 1.05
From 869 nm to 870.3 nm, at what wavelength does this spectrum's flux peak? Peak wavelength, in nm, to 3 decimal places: 870.044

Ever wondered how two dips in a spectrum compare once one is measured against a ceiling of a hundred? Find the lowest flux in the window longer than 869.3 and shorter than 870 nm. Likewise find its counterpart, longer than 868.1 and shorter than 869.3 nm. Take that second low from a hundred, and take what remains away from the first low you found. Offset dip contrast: -58.4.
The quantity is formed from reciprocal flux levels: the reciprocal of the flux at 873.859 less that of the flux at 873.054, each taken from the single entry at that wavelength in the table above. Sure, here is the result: 0.0022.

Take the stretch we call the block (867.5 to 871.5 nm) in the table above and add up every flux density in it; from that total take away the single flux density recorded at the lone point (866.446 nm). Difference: 405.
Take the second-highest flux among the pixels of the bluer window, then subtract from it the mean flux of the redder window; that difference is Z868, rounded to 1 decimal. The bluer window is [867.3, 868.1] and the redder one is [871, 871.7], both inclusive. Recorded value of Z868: -0.8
